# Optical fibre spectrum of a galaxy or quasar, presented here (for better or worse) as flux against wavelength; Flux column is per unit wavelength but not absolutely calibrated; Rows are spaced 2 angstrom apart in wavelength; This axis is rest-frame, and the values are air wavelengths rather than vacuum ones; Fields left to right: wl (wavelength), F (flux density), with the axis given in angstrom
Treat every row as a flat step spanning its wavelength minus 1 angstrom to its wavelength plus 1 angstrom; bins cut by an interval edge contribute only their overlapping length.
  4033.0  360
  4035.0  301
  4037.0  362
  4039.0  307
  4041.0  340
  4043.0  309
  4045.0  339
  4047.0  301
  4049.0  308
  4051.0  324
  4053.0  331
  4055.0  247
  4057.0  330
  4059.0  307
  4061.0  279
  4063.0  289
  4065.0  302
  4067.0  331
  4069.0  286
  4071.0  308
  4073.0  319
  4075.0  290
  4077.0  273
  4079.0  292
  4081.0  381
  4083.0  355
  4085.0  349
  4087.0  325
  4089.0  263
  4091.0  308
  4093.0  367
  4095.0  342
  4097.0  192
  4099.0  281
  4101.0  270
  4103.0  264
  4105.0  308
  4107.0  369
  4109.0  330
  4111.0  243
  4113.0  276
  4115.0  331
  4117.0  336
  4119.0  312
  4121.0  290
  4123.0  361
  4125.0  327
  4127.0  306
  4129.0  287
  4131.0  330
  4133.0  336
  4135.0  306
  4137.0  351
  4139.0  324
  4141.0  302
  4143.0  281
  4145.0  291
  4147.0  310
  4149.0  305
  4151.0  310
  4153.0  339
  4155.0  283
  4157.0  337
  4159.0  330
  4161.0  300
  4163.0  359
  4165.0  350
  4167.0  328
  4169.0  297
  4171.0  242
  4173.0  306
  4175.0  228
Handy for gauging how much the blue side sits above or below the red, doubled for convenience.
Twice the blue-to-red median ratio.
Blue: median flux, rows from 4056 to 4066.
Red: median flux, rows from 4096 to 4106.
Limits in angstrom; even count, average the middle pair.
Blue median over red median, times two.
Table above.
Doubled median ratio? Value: 2.24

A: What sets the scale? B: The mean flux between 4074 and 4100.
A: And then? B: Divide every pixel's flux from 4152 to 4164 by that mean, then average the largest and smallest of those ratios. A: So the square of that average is 1.08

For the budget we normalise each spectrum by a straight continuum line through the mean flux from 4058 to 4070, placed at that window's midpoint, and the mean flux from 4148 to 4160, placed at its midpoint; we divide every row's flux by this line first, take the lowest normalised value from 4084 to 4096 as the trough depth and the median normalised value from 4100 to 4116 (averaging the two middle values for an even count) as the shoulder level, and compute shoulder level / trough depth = 1.10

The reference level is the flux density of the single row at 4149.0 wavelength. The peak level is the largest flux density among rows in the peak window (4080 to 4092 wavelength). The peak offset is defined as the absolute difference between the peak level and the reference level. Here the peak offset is 76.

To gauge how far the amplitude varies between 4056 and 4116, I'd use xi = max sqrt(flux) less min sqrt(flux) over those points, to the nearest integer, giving 6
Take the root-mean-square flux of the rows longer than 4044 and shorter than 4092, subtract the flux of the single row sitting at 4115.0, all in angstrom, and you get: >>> -20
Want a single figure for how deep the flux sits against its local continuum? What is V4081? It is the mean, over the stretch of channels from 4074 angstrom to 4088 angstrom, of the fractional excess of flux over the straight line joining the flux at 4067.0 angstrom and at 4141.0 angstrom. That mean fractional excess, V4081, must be -0.01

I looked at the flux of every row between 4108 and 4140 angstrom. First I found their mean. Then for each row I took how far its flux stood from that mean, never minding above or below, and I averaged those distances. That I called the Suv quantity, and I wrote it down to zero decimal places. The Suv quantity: 23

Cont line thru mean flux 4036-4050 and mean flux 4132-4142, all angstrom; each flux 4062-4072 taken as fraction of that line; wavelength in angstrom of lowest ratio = 4069.0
